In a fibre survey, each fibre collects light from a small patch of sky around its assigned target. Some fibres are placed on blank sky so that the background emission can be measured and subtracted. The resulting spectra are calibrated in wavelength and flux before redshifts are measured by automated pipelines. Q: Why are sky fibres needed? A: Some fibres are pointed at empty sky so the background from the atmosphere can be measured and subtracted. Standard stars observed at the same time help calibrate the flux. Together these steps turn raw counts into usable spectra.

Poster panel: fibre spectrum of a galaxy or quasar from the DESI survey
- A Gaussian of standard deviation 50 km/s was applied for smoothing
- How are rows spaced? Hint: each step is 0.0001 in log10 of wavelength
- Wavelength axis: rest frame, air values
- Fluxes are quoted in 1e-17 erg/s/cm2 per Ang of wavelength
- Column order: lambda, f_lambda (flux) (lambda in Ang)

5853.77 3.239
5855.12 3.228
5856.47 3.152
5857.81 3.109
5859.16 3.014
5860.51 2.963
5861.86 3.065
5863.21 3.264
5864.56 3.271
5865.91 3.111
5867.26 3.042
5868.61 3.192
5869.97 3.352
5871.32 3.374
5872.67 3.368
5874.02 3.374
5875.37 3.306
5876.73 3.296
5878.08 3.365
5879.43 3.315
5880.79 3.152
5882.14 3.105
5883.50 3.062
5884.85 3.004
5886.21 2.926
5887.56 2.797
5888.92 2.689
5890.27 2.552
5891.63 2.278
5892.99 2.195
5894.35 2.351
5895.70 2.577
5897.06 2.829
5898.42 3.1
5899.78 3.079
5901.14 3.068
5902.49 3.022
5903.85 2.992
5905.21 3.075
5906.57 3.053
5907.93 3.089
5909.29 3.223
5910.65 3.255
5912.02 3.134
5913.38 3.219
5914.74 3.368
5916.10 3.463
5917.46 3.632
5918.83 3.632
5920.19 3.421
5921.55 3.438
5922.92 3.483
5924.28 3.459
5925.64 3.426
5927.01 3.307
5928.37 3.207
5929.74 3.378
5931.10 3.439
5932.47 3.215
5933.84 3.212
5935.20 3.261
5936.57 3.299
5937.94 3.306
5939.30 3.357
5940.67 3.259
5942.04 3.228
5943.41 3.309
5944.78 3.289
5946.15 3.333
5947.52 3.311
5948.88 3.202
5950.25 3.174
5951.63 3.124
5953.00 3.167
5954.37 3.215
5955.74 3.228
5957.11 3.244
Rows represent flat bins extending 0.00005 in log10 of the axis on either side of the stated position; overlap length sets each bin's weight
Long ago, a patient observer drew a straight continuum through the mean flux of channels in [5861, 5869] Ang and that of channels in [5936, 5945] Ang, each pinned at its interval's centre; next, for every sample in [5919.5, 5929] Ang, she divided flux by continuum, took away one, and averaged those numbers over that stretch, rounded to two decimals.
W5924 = 0.04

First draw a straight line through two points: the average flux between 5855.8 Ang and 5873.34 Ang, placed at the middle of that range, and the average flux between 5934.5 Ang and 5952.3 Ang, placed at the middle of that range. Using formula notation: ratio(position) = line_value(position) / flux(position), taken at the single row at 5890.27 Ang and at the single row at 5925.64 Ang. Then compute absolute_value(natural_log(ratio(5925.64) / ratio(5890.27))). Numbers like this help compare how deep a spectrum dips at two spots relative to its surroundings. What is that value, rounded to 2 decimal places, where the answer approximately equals 0.28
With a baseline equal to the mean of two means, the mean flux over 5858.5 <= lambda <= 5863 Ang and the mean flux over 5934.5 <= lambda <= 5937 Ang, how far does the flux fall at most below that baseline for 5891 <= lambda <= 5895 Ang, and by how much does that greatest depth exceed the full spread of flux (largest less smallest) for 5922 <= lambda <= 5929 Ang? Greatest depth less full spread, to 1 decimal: 0.7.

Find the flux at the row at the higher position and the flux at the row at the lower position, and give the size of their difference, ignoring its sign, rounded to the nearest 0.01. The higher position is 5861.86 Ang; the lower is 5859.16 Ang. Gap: 0.05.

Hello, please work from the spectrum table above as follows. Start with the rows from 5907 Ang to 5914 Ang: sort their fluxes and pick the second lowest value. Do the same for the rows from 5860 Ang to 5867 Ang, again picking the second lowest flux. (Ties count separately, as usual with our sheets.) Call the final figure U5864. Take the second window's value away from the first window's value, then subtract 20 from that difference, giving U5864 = -19.9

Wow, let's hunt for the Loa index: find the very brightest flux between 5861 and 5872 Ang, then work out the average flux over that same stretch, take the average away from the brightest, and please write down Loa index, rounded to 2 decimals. 0.17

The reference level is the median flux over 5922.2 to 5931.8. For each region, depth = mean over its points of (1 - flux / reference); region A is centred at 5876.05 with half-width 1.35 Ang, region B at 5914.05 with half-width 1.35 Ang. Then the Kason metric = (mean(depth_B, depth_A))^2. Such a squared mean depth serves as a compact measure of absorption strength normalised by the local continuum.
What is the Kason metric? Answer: 0.0014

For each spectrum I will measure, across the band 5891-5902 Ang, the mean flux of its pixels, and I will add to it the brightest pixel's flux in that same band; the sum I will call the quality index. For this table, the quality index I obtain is 5.8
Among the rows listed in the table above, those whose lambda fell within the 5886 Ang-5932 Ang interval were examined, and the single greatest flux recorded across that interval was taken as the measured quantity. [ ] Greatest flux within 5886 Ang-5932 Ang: 3.632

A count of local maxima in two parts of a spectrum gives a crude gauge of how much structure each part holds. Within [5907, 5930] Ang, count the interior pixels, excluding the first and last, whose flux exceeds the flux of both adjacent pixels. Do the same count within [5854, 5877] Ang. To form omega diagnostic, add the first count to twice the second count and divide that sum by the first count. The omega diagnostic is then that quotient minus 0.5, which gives 3.5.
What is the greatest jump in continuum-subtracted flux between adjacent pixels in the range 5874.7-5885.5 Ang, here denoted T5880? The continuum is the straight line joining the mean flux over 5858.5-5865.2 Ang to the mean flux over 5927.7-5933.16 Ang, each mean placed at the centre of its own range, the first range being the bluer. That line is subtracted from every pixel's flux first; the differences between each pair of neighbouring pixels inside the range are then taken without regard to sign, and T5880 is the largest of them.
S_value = 0.17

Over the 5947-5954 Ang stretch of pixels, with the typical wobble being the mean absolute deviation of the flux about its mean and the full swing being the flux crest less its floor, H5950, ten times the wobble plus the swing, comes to 0.67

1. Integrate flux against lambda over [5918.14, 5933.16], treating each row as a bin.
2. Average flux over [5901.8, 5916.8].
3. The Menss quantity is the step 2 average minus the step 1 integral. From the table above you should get -47.9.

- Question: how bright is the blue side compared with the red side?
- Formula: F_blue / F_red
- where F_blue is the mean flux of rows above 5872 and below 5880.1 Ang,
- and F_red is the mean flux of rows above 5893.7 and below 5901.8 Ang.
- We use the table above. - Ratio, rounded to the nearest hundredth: 1.18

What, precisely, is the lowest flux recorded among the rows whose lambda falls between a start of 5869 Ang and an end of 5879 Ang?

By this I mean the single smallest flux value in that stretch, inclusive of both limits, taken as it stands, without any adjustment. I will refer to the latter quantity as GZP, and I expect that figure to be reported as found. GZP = 3.296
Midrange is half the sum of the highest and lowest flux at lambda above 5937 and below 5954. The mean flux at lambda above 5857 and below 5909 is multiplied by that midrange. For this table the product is 9.8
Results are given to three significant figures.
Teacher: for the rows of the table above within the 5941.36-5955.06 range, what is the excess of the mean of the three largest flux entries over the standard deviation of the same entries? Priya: 3.25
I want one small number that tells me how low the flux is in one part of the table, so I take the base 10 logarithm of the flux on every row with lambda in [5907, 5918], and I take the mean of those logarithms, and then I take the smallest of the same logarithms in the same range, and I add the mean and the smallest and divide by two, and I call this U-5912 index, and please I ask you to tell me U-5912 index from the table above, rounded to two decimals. 0.50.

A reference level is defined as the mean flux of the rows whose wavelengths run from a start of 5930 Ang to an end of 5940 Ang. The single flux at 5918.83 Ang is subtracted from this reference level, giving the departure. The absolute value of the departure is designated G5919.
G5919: 0.33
